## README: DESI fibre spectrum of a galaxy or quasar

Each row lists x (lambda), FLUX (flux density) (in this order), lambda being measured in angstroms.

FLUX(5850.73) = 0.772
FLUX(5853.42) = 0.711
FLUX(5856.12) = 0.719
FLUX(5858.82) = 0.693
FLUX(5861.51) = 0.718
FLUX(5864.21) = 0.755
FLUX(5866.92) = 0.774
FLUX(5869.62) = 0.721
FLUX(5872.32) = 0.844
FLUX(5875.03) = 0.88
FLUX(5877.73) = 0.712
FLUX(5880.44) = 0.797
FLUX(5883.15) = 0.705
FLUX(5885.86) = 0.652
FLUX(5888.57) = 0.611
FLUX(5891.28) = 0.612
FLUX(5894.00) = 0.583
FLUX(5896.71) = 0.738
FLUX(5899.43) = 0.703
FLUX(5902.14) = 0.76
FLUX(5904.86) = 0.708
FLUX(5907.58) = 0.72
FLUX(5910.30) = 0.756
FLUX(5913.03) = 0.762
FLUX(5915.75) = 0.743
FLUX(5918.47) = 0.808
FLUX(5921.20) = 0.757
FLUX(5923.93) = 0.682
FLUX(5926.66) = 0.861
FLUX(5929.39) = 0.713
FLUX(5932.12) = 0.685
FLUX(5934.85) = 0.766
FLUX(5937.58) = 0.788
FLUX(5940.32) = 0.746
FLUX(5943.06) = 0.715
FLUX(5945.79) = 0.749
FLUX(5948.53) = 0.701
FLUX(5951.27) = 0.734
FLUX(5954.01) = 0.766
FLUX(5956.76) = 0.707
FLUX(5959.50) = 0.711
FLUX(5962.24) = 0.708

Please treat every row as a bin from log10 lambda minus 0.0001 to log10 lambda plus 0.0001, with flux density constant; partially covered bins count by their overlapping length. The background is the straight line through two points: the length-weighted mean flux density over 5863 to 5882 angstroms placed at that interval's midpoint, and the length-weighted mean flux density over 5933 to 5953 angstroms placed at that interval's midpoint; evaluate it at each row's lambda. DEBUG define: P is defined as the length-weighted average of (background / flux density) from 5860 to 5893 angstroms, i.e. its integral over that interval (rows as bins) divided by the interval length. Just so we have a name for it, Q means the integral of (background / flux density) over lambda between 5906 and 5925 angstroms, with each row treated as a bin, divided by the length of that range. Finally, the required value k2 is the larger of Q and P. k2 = 1.08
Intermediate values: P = 1.08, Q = 1.02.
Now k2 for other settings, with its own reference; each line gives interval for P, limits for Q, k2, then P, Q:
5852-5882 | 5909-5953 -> 1.04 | 1.04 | 1.00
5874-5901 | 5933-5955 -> 1.12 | 1.12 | 1.00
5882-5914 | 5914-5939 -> 1.12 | 1.12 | 1.00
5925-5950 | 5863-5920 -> 1.07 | 1.00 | 1.07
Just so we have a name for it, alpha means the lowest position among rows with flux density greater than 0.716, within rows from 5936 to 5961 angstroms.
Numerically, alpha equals 5937.58 angstroms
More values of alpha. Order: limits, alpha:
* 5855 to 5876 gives 5856.12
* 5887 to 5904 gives 5896.71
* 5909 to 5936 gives 5910.30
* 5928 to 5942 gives 5934.85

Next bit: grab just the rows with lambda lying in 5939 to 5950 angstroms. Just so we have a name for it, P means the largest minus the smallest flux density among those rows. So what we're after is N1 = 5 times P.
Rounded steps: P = 0.048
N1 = 0.24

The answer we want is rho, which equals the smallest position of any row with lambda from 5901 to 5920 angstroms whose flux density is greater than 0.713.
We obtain 5902.14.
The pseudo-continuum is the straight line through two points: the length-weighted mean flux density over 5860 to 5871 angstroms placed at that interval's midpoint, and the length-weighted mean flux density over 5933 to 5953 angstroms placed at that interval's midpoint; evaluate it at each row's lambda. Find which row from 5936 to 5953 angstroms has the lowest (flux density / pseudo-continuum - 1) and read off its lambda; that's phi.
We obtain 5948.53 angstroms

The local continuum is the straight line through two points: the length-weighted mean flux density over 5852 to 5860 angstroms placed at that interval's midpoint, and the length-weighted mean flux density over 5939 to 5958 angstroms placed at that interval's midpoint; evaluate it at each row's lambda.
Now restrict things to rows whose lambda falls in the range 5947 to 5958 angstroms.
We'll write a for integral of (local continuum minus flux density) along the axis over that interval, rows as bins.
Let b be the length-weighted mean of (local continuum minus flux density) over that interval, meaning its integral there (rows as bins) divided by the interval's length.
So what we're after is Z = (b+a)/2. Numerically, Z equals 0.0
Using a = 0.1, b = 0.005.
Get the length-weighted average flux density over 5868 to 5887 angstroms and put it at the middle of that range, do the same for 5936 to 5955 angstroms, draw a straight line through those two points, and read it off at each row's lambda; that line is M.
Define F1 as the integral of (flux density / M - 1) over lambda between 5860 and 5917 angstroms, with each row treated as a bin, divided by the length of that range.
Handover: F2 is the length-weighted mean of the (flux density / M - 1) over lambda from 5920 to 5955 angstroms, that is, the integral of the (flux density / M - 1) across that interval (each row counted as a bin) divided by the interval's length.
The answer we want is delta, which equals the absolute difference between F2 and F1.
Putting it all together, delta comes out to 0.04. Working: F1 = -0.04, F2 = -0.002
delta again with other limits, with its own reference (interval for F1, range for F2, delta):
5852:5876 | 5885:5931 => 0.04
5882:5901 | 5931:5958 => 0.12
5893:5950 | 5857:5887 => 0.00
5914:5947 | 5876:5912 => 0.08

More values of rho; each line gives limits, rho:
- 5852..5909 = 5856.12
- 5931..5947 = 5934.85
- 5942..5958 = 5943.06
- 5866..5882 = 5866.92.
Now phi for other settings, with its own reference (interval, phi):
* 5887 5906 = 5894.00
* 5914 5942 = 5923.93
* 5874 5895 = 5894.00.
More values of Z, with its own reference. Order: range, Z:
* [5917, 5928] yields -0.3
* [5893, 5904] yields 0.1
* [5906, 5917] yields -0.1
